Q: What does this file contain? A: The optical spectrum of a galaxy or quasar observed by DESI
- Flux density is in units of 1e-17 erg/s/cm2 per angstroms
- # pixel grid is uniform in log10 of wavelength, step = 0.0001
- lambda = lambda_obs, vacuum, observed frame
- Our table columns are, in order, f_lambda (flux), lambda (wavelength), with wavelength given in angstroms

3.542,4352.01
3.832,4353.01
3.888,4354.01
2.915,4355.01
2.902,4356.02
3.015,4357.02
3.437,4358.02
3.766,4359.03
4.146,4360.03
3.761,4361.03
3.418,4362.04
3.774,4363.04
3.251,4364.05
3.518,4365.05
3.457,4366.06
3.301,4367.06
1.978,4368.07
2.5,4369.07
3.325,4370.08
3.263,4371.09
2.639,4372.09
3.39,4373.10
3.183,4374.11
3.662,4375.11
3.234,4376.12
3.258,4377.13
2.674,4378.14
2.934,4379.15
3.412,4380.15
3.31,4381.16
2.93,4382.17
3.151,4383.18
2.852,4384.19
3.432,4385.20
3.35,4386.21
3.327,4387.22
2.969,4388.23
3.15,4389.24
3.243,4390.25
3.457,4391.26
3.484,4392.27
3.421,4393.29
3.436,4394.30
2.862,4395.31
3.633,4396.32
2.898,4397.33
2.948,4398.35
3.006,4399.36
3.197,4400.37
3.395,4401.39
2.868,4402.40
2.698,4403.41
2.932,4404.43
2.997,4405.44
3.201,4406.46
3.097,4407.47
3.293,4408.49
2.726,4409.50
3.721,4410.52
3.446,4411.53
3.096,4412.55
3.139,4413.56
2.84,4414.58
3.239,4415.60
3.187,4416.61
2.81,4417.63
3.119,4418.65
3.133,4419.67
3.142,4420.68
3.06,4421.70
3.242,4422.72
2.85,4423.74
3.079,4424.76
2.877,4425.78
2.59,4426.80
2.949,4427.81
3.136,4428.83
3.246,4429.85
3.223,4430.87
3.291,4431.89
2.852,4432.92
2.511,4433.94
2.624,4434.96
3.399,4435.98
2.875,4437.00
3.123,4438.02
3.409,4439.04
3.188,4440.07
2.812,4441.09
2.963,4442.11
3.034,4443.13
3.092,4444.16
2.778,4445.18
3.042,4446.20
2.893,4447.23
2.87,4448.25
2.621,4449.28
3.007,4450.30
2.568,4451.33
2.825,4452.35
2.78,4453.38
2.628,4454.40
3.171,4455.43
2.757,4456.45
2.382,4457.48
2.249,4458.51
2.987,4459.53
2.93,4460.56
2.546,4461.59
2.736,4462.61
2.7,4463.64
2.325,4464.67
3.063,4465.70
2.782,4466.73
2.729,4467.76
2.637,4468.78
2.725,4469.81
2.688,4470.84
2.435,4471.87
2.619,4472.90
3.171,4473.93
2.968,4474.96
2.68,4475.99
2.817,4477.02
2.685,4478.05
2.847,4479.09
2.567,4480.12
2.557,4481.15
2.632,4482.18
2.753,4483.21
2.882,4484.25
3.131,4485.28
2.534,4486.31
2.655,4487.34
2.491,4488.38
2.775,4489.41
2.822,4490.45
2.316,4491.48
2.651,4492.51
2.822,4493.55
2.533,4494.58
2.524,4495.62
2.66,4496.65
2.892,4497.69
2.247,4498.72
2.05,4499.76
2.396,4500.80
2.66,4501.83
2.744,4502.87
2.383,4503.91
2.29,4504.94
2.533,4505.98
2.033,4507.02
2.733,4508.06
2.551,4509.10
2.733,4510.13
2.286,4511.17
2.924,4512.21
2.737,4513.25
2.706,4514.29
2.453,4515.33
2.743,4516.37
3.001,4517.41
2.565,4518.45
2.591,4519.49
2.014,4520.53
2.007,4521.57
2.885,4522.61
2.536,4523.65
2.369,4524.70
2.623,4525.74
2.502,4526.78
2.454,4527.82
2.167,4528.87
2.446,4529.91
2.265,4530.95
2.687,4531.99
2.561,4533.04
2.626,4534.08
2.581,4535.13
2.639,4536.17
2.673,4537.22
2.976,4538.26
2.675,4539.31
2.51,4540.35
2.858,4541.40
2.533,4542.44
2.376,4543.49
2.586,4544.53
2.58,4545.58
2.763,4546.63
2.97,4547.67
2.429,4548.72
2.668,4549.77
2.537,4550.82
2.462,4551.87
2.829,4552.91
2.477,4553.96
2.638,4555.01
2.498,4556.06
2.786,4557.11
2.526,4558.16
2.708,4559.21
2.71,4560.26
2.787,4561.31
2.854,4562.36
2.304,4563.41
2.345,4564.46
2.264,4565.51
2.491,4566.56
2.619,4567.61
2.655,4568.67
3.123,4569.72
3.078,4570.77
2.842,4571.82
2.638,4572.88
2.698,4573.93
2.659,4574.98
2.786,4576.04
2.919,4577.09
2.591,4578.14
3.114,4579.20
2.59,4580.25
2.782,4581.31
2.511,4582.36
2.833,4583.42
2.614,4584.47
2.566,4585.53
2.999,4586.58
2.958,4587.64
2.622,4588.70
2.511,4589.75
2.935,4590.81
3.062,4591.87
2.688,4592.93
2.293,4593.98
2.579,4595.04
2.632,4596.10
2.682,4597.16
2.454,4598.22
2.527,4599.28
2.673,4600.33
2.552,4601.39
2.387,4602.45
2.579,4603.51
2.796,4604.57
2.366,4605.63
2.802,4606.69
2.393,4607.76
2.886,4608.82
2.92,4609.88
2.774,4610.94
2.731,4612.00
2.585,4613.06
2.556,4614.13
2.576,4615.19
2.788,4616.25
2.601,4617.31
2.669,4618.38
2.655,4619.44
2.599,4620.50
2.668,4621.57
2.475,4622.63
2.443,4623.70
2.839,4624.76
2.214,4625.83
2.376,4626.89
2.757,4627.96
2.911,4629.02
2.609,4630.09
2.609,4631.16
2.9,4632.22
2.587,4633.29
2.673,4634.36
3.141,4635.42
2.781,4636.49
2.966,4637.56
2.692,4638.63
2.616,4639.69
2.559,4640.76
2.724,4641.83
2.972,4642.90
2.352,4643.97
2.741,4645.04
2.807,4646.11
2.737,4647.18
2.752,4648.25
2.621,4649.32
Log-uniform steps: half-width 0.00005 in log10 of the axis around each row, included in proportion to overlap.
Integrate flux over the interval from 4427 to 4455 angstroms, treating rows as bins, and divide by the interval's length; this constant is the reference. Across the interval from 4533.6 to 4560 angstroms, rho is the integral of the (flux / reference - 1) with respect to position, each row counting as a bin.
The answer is -2.8 angstroms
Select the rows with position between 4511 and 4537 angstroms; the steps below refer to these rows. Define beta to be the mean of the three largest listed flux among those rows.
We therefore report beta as 2.94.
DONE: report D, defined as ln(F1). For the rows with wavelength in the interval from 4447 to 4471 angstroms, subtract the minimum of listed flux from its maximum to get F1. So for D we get -0.08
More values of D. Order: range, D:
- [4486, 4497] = -0.68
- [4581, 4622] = -0.26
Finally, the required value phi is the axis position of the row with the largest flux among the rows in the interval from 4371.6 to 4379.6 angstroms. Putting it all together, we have 4375.11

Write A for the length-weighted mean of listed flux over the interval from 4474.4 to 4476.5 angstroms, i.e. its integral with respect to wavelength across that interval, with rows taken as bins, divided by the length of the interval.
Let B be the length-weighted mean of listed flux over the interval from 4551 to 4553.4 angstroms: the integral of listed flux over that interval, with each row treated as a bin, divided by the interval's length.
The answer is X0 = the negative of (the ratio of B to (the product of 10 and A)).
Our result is -0.093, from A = 2.83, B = 2.63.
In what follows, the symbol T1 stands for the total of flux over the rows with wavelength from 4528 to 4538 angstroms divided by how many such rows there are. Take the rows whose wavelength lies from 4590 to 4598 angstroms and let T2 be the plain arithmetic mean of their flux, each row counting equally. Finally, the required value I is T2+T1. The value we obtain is 5.2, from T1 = 2.5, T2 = 2.70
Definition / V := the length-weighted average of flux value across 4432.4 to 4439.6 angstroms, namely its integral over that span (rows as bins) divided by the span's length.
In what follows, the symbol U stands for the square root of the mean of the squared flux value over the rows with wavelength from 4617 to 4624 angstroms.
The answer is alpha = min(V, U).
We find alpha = 2.59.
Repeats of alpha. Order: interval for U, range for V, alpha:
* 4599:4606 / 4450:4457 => 2.56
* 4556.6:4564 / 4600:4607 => 2.58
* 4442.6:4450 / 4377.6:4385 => 2.91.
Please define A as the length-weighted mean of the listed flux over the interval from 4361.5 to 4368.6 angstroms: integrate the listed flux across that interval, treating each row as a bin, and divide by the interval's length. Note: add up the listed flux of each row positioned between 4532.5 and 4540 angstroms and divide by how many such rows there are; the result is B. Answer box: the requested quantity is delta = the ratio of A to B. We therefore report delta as 1.21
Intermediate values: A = 3.2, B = 2.68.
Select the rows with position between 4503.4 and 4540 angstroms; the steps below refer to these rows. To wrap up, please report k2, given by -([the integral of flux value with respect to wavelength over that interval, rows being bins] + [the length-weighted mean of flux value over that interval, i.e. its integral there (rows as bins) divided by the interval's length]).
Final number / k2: -96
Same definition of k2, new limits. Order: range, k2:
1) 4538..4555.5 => -49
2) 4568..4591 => -66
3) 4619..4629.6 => -30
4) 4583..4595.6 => -37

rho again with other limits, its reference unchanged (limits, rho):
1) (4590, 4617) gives -2.8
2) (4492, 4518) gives -3.3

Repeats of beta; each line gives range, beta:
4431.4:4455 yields 3.37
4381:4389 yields 3.37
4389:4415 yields 3.61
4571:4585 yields 2.96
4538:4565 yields 2.93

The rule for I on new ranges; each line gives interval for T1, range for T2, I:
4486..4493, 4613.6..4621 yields 5.2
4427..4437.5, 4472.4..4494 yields 5.7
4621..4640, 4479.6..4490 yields 5.4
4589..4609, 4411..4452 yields 5.6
